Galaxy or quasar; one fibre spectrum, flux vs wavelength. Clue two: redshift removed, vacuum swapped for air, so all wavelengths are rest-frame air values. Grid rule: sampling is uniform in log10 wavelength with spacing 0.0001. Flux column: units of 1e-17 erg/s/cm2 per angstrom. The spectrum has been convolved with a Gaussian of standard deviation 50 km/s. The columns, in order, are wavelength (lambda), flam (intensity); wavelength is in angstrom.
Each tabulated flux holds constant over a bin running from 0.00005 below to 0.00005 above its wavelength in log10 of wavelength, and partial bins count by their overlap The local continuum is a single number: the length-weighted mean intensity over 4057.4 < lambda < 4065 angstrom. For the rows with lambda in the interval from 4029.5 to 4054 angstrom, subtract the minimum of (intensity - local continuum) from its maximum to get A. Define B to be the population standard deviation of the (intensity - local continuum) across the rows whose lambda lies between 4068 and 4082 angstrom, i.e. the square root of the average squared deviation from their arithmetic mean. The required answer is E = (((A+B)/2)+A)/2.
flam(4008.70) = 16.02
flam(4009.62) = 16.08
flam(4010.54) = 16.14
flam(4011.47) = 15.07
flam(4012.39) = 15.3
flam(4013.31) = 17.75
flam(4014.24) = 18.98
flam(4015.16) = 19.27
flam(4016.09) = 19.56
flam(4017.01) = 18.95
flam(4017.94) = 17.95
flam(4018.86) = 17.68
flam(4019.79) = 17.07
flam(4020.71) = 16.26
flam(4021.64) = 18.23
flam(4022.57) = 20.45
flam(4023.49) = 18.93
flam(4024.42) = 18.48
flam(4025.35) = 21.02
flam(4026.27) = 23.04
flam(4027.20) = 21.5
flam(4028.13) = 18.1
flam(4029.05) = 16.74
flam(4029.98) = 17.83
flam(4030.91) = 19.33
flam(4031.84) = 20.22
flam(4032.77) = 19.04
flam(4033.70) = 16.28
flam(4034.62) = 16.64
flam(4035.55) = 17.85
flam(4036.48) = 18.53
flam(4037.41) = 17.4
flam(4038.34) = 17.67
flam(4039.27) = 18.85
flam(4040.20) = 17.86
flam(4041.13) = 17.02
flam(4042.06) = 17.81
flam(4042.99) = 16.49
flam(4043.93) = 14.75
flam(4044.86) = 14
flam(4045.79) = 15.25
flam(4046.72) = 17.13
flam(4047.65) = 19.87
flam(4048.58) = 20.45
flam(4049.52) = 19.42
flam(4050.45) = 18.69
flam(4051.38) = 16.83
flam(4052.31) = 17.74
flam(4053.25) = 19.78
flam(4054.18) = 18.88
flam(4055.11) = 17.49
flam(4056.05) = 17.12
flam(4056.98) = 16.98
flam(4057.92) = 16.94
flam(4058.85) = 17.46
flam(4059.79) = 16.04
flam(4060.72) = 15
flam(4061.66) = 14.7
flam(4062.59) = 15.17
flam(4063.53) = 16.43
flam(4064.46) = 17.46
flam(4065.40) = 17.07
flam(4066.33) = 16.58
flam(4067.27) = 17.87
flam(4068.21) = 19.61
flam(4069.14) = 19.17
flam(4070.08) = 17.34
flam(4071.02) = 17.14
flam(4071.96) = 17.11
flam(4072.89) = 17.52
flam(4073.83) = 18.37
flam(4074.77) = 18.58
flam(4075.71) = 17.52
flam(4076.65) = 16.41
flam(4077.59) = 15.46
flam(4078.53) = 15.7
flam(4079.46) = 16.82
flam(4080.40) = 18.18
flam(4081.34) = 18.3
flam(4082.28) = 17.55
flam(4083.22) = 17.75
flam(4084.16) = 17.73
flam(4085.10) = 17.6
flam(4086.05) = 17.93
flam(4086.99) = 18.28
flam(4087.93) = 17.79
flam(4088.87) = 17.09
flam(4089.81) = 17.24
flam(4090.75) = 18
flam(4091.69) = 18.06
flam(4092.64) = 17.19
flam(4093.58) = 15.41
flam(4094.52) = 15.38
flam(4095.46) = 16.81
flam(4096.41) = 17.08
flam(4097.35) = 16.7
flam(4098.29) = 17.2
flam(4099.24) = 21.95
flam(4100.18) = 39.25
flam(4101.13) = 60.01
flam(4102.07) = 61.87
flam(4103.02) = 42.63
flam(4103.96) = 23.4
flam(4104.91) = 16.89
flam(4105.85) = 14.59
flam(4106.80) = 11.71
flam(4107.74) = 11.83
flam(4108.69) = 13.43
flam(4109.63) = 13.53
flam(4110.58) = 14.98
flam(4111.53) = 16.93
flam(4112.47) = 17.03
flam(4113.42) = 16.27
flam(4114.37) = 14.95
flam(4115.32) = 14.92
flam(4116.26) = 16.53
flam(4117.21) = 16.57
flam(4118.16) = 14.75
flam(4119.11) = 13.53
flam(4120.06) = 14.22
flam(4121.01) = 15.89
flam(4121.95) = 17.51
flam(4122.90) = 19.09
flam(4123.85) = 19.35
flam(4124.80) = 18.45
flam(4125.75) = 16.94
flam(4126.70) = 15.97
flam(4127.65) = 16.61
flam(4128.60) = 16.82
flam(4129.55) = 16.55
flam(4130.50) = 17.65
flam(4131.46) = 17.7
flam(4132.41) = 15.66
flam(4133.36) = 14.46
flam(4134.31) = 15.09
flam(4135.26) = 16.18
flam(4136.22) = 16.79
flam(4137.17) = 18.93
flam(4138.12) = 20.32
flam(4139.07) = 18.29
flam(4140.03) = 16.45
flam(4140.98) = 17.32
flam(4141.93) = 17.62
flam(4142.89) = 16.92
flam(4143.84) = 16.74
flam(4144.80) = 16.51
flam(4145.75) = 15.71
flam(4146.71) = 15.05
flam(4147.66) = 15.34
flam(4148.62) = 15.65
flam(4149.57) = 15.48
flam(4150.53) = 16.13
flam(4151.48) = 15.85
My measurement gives 5.1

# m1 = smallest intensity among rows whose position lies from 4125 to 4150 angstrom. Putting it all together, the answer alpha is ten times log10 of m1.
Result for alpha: 11.60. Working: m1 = 14.46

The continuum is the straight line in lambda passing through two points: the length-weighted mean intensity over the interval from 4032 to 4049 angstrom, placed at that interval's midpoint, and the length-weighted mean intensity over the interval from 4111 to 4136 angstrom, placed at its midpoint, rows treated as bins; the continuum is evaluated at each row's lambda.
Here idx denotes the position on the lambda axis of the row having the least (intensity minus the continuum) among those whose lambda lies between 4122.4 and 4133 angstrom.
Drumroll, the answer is 4132.41 angstrom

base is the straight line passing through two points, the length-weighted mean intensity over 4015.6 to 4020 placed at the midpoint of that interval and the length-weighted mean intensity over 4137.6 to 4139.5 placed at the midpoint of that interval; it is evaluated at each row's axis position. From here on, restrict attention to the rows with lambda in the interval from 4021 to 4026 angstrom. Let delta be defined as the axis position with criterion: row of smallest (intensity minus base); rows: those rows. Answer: 4021.64 angstrom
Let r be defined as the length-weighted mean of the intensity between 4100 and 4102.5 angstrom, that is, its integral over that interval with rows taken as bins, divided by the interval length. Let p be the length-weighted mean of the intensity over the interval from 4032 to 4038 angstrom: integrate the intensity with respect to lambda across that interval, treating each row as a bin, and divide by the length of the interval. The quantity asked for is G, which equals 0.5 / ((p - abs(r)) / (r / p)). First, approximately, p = 17.8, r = 55.2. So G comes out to 0.0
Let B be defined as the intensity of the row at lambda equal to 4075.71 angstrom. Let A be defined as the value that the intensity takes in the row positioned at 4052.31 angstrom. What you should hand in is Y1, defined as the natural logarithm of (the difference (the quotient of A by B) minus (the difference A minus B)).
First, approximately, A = 17.74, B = 17.52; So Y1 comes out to -0.2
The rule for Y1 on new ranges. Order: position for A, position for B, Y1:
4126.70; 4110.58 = -2.6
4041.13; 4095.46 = -0.2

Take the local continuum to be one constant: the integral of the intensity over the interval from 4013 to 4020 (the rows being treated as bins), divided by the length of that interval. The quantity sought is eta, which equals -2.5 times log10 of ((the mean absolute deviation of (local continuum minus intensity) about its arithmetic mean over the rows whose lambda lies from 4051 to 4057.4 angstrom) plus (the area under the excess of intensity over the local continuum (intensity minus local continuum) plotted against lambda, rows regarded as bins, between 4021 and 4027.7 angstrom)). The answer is -2.7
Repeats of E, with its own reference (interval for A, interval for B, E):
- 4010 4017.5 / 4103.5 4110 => 4.3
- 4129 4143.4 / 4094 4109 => 8.4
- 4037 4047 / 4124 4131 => 3.8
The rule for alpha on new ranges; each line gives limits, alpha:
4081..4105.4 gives 11.87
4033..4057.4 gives 11.46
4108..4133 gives 11.28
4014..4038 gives 12.11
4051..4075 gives 11.67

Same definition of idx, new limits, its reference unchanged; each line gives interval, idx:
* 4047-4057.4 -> 4051.38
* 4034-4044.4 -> 4043.93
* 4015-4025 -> 4020.71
